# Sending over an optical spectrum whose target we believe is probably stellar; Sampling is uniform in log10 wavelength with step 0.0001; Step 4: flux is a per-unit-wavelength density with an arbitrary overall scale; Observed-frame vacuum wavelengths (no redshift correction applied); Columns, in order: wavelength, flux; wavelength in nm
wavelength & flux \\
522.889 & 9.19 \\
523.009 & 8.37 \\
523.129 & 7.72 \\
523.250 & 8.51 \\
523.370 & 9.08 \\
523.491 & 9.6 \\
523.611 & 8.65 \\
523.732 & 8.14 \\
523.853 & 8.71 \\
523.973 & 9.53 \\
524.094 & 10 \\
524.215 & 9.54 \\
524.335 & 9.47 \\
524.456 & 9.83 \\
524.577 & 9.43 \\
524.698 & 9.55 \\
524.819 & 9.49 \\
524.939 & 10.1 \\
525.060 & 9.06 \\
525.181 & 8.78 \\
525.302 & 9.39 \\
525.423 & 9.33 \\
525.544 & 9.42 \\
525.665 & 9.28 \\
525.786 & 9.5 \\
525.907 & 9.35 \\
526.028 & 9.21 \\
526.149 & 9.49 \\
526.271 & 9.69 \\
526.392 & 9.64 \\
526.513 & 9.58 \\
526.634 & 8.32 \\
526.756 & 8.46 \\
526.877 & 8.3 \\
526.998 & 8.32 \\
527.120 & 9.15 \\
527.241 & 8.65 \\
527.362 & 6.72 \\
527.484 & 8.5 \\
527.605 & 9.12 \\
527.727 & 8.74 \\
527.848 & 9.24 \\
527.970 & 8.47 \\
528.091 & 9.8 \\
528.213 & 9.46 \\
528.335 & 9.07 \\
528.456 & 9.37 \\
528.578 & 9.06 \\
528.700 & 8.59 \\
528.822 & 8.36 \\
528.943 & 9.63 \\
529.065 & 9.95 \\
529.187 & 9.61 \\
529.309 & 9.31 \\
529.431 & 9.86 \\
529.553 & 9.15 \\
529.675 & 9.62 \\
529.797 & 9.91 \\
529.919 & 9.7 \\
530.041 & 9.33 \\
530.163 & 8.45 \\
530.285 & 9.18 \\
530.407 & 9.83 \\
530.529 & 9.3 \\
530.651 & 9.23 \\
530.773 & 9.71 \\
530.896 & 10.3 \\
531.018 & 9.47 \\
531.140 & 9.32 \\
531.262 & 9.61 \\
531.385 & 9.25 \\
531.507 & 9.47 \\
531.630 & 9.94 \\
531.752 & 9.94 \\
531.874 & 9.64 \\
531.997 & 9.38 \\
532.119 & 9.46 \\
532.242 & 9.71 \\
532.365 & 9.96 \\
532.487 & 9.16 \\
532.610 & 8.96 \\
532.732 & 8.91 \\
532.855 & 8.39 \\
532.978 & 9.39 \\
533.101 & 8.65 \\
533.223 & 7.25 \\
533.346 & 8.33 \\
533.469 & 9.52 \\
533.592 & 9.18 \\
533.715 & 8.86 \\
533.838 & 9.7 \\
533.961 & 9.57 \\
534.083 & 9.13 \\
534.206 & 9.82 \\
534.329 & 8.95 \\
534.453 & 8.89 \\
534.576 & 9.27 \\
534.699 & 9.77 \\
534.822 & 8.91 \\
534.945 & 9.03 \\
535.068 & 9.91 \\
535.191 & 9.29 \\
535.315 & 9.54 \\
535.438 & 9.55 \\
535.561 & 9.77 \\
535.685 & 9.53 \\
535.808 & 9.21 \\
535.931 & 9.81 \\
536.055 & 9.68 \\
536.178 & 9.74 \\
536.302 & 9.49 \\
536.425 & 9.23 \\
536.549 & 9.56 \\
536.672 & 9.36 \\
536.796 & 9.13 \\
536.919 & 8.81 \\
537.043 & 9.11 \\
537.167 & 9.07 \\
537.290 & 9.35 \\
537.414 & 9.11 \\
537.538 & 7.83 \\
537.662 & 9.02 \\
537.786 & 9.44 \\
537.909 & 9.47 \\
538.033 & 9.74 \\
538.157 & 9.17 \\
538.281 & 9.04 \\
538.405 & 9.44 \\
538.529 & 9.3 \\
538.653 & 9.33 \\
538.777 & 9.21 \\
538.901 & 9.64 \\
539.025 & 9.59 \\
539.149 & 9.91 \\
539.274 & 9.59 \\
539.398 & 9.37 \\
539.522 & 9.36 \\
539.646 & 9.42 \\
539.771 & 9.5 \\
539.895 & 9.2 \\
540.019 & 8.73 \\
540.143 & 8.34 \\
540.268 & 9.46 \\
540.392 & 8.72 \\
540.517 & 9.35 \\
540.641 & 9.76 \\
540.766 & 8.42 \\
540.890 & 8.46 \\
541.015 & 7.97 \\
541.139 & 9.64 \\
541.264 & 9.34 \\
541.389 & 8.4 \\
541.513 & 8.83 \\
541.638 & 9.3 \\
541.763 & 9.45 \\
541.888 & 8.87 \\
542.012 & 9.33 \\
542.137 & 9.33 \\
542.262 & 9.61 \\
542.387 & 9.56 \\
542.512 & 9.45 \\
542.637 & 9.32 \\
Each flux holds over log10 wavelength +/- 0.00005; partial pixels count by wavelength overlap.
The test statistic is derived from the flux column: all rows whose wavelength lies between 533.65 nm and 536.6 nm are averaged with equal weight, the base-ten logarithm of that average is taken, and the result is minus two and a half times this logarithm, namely -2.44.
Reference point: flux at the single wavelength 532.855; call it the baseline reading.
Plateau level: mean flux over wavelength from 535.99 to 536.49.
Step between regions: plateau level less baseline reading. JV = 1.1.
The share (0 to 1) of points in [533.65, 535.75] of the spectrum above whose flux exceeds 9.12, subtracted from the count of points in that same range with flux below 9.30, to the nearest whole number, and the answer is 7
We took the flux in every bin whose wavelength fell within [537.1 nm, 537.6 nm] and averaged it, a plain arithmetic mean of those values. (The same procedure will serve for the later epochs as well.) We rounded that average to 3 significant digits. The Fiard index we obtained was 8.84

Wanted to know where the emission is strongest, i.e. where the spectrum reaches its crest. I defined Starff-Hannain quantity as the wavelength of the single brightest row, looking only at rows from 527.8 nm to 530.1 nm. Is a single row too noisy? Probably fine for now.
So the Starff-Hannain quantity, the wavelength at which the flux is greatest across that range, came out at 529.065 nm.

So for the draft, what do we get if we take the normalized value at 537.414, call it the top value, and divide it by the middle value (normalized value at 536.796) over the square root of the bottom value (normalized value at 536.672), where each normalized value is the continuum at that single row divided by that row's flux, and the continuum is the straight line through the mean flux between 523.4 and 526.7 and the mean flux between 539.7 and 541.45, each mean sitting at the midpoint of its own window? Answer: 0.98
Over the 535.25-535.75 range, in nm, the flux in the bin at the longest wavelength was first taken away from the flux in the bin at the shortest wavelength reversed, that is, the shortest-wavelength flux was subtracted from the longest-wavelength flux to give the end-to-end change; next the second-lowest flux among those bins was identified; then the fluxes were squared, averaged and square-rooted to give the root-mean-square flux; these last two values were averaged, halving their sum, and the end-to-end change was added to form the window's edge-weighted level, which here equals 9.6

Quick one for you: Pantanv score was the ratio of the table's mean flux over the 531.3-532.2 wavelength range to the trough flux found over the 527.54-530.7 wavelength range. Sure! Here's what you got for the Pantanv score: 1.15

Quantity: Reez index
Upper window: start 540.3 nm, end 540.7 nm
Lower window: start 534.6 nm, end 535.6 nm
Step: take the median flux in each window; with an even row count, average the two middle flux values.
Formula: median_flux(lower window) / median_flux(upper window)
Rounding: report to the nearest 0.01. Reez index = 1.02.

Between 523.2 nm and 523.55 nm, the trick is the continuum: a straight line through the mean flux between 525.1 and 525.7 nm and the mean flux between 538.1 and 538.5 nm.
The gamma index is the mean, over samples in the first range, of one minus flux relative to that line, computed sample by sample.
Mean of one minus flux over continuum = 0.02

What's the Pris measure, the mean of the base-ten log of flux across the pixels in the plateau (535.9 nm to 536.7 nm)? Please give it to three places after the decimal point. 0.980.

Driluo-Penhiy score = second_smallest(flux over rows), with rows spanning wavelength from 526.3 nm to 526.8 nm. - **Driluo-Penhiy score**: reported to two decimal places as 8.46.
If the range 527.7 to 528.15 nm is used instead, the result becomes 8.74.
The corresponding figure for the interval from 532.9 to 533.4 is 8.33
